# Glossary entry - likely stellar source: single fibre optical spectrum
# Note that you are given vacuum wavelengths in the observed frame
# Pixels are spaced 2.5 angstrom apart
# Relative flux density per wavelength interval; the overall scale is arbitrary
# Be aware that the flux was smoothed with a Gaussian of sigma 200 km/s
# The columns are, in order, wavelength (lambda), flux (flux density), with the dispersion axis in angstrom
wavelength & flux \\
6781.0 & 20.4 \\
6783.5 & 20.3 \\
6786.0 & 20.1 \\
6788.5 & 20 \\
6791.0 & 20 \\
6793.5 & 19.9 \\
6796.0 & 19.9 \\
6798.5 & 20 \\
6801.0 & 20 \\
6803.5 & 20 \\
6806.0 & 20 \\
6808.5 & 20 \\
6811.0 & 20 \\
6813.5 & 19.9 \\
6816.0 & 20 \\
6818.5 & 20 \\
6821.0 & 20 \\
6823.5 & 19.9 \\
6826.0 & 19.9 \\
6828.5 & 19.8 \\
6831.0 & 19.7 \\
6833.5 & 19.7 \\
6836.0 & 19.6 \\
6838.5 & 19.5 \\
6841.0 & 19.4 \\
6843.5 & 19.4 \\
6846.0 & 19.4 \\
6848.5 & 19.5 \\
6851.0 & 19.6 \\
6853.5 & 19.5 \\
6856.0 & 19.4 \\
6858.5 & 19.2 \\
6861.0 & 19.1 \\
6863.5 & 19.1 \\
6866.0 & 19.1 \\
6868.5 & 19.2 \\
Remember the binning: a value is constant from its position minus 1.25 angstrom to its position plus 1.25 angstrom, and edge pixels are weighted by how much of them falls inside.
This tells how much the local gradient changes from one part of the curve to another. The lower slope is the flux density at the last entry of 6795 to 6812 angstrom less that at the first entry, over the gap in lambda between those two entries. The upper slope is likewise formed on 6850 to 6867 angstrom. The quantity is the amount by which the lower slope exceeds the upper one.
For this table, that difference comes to 0.040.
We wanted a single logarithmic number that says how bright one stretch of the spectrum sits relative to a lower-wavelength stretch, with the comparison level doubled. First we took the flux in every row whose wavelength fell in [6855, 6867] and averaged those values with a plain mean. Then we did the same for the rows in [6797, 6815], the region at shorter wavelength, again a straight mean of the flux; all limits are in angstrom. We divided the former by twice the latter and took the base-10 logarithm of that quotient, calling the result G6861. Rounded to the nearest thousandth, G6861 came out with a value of -0.319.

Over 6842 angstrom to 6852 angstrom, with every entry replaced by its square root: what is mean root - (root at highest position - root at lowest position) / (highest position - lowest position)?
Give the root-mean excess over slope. 4.41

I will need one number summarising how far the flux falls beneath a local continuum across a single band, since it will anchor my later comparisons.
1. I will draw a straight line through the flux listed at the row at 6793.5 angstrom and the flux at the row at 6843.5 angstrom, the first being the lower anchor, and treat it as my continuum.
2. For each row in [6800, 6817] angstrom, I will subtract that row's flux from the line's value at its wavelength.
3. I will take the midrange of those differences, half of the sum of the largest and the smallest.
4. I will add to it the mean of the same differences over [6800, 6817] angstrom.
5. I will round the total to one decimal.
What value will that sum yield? -0.5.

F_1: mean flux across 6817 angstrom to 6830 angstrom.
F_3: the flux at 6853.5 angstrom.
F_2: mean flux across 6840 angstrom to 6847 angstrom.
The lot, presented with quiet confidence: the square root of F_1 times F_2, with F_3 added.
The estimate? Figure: 39.16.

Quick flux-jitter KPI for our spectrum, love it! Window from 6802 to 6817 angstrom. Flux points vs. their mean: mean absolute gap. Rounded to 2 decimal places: 0.03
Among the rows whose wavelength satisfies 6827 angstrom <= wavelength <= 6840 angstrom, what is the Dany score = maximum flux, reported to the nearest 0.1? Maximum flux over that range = 19.8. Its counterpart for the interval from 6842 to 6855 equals 19.6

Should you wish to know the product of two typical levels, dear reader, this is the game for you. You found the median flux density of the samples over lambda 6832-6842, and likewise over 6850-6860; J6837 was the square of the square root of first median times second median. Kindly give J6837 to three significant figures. 380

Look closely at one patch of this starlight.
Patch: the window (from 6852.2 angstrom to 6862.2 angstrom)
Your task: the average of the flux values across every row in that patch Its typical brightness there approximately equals 19.3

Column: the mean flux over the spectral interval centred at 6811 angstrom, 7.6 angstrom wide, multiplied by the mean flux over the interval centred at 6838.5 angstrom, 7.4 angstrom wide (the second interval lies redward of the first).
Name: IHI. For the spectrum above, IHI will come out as 389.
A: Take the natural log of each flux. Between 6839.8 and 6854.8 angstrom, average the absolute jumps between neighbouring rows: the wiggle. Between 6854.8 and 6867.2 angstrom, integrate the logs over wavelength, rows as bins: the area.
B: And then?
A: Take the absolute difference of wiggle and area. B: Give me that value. 37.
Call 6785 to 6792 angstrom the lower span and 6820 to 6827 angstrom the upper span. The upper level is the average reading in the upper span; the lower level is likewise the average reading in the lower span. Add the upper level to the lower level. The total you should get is 40.0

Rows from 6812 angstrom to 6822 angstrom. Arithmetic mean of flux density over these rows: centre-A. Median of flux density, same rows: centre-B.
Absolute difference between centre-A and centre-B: 0.025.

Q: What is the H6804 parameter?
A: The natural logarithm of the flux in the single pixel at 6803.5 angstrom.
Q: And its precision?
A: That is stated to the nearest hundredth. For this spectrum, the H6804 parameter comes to 3.00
